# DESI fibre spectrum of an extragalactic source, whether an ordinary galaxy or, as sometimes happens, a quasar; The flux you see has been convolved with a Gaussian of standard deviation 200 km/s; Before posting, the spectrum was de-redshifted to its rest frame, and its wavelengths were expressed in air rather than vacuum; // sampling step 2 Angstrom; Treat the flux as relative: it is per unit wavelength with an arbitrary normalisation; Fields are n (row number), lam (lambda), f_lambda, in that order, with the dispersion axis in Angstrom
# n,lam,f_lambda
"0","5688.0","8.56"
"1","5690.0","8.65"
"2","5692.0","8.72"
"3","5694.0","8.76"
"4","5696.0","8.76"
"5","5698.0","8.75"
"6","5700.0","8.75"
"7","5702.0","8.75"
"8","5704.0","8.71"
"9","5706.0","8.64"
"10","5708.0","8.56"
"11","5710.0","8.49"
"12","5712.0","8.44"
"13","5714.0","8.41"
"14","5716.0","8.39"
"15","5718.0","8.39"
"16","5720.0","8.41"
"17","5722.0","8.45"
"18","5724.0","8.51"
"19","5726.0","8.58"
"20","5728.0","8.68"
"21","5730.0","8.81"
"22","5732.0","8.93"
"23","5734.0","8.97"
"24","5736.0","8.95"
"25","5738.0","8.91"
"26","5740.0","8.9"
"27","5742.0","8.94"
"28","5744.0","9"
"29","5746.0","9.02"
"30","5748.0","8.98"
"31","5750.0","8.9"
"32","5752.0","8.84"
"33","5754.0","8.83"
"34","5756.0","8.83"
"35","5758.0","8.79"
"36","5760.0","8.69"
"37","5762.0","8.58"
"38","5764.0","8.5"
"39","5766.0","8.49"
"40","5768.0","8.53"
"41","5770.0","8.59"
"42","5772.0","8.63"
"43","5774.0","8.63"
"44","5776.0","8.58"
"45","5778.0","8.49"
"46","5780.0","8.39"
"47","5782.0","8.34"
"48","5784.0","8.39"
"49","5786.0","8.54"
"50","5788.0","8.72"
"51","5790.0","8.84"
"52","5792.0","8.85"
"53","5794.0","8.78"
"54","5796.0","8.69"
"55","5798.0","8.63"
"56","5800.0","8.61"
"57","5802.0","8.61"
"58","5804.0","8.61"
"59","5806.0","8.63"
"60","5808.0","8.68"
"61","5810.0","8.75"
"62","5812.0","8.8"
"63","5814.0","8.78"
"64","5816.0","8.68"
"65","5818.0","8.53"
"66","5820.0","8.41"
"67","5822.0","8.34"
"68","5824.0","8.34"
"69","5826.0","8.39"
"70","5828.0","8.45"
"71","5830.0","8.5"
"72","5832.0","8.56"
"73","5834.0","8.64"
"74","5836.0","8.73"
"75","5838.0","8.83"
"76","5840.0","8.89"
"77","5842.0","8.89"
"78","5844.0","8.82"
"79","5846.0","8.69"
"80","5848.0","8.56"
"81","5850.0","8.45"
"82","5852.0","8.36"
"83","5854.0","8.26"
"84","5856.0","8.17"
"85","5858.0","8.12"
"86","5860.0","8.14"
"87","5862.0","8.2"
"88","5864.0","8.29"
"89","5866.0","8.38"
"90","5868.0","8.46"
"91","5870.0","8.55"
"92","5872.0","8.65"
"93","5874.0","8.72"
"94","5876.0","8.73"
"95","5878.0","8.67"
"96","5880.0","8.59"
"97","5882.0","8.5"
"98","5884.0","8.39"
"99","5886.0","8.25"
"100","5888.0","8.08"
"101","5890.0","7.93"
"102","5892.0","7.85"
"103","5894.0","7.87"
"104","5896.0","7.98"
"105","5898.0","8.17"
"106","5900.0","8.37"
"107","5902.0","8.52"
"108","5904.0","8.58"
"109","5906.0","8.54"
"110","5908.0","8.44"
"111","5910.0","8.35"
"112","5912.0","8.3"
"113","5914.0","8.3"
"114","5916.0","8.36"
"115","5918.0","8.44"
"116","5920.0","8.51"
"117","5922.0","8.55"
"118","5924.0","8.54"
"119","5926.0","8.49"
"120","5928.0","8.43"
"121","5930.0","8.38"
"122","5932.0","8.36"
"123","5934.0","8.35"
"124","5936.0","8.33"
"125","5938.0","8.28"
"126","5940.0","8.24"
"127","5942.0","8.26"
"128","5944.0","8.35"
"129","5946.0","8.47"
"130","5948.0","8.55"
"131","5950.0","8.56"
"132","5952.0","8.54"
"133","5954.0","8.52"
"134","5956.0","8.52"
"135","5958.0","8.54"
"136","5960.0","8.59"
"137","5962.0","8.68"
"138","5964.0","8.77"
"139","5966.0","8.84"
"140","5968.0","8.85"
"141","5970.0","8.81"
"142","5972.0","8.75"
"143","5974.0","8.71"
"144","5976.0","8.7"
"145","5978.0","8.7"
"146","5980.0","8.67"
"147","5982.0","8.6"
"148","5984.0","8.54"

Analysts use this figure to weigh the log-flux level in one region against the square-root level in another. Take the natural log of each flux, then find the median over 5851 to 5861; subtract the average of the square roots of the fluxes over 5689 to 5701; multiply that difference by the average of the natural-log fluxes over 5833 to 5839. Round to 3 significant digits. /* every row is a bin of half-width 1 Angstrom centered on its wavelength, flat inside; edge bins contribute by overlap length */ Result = -1.85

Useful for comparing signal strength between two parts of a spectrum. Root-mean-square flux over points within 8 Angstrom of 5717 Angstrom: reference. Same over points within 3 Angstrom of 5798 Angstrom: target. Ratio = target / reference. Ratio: 1.02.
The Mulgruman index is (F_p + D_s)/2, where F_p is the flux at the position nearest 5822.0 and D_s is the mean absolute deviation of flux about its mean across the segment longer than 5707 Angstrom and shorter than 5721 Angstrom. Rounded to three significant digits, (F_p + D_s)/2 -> 4.19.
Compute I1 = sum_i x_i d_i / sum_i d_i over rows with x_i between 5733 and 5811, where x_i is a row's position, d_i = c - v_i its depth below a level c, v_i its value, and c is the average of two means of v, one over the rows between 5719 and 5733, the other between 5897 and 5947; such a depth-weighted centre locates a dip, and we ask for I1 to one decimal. 5760.5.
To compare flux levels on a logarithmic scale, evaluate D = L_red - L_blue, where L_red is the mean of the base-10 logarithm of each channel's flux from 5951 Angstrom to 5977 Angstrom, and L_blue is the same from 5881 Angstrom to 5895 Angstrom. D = 0.029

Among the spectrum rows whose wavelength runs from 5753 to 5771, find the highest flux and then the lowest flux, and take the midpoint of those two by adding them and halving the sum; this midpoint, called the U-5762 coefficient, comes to 8.66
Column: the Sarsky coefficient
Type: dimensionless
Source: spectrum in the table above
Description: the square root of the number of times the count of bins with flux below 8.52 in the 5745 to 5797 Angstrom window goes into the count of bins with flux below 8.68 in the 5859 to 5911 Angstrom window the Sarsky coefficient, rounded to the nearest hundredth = 2.00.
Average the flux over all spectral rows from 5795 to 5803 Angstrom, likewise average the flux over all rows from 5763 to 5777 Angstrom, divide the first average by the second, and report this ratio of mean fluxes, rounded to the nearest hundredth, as 1.01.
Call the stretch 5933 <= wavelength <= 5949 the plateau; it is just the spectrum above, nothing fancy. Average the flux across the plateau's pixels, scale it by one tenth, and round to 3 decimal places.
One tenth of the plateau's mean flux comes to 0.835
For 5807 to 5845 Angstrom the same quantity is 0.863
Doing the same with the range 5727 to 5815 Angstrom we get 0.872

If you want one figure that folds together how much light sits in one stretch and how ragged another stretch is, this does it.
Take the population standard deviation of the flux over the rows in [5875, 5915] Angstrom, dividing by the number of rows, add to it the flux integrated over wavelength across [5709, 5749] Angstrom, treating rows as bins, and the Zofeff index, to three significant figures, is 349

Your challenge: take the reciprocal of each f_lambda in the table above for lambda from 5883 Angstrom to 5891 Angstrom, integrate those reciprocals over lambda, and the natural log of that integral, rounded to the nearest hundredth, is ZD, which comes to -0.02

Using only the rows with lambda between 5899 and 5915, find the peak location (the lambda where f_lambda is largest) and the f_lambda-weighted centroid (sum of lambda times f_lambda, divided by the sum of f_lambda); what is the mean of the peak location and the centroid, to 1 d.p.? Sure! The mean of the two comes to 5905.5 Angstrom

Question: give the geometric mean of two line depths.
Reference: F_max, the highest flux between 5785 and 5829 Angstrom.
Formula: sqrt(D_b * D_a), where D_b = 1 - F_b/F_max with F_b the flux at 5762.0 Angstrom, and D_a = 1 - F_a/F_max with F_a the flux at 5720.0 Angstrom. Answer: 0.039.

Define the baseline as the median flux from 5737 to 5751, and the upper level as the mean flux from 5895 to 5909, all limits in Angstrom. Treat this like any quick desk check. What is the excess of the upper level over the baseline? -0.57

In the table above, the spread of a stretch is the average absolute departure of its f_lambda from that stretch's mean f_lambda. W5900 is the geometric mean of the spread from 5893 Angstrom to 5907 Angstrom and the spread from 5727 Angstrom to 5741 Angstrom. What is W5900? 0.136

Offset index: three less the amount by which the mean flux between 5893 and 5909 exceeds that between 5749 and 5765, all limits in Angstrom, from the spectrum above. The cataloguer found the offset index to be 3.44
